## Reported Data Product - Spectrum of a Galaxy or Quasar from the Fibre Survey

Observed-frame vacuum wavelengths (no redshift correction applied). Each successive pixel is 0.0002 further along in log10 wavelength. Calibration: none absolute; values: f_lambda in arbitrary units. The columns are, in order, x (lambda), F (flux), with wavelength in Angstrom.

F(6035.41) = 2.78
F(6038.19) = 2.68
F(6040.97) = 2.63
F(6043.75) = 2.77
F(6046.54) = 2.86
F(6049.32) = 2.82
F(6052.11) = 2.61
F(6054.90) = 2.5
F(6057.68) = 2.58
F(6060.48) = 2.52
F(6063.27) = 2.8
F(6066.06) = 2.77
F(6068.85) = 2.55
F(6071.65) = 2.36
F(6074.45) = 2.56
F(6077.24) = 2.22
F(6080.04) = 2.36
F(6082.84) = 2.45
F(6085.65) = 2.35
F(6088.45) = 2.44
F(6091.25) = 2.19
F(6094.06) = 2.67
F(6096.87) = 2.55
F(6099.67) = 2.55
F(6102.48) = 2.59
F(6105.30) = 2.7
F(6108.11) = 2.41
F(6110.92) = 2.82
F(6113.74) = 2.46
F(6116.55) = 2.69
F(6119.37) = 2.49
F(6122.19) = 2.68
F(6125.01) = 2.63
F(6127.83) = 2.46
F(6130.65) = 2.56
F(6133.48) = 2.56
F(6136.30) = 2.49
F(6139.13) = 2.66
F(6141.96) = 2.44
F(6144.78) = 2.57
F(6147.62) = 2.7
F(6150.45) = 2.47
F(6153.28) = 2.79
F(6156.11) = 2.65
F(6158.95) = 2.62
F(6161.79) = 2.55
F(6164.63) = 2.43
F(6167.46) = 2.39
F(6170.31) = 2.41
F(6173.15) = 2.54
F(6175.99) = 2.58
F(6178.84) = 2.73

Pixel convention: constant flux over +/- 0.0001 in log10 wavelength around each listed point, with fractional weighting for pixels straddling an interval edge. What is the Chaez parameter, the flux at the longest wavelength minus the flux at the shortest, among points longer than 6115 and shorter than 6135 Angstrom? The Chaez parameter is -0.13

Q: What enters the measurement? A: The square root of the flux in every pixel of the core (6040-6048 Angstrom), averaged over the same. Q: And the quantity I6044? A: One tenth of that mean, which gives 0.166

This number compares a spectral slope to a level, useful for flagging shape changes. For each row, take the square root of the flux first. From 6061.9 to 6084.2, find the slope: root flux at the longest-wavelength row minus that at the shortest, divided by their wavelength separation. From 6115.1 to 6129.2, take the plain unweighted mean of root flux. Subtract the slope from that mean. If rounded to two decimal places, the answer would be 1.61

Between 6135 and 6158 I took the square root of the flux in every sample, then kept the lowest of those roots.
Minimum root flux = 1.56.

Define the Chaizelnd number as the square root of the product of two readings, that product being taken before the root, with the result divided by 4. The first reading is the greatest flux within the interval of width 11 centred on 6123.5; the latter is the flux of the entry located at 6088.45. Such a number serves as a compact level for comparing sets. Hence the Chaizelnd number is 0.64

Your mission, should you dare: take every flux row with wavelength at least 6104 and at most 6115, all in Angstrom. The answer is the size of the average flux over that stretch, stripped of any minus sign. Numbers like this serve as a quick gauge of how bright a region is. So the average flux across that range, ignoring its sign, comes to 2.60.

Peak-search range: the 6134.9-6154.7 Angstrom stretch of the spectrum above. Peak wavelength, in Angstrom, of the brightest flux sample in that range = 6153.28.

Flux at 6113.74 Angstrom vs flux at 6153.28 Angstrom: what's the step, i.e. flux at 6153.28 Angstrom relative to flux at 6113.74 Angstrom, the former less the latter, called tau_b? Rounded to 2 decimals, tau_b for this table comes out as 0.33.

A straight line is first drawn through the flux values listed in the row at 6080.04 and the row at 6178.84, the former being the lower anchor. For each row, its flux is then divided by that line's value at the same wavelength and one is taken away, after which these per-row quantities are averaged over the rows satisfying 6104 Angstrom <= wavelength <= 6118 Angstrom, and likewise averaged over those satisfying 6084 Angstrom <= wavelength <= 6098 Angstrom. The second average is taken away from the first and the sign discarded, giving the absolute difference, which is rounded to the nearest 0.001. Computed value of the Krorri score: 0.041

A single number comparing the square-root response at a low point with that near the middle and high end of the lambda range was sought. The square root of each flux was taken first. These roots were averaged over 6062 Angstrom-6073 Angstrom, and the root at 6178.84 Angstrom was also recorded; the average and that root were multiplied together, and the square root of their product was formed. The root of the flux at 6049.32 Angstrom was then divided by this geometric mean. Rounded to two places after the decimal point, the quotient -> 1.03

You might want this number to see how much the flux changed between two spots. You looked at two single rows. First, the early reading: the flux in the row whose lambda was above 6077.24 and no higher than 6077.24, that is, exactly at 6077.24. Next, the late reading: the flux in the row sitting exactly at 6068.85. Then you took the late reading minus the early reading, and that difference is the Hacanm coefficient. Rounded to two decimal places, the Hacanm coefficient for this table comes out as 0.33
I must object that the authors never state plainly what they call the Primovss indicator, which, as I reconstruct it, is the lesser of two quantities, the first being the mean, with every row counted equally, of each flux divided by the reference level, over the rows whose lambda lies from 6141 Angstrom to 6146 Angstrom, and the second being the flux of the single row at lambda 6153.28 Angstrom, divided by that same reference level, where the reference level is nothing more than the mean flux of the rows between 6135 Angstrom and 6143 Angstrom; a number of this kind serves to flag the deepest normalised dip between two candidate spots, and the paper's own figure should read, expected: 0.99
